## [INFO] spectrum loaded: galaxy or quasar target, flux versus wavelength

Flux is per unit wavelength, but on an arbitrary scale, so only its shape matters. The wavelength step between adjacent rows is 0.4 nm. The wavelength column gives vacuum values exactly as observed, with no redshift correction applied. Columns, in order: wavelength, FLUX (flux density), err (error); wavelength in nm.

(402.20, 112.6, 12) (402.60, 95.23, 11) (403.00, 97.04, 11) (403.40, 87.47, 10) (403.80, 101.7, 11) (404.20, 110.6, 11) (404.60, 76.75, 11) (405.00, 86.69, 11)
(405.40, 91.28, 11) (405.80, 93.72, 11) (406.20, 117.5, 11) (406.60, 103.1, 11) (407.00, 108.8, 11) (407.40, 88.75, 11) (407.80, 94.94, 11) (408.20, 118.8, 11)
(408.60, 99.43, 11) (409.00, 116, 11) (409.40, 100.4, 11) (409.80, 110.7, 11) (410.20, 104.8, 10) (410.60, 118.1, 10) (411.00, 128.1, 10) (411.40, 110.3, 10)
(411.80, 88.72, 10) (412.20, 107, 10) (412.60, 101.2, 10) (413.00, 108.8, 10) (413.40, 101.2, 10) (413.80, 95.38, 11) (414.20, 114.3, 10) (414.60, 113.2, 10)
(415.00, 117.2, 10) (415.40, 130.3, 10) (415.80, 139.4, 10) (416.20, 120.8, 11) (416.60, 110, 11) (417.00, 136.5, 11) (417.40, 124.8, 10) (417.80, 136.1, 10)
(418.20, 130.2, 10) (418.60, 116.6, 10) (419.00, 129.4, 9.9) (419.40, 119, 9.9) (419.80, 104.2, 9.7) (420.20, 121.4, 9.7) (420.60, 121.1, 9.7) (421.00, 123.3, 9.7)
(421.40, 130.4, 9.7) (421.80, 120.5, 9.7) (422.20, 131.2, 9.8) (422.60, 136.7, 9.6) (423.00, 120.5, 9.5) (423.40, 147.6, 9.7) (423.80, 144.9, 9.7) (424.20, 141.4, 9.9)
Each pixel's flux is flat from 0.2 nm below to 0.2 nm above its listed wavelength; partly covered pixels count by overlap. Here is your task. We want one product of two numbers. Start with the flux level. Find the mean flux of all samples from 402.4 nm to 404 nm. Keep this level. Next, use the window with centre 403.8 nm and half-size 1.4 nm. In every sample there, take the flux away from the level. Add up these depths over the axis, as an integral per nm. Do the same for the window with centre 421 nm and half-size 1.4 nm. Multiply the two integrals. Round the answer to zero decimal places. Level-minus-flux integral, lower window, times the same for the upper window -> -356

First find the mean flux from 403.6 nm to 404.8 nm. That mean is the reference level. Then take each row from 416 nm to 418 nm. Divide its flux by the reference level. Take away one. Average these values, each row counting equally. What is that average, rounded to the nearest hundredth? 0.30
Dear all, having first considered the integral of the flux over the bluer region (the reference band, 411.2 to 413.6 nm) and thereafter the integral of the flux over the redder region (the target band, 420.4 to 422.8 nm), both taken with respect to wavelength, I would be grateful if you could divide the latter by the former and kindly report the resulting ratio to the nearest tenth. 1.2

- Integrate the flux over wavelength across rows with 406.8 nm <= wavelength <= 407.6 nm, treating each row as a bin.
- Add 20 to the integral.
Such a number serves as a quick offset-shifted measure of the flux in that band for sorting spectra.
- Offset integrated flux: 99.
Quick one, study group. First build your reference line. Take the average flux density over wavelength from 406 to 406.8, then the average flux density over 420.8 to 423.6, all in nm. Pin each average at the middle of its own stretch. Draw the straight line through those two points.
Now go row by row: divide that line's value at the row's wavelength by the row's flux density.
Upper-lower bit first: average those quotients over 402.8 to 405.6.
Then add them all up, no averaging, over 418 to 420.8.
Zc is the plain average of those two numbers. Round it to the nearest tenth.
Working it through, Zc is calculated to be 4.3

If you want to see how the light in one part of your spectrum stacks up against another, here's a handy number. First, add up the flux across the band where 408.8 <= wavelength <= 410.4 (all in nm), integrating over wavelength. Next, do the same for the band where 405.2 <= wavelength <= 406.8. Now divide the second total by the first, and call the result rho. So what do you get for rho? 0.94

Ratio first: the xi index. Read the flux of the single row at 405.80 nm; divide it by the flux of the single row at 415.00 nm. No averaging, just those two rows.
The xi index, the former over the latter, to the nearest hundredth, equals 0.80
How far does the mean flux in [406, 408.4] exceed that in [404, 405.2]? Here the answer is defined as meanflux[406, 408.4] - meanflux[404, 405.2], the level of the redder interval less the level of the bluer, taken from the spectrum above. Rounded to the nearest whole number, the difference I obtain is 14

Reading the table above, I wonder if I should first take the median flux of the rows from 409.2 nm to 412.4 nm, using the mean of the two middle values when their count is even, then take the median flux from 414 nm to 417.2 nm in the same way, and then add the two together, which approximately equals 228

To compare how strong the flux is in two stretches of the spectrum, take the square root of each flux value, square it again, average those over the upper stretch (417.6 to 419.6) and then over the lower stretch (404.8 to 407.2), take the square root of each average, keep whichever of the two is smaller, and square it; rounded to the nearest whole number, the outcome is 100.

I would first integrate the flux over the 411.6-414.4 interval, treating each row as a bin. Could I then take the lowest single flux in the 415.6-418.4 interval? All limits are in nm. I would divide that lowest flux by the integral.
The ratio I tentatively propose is 0.38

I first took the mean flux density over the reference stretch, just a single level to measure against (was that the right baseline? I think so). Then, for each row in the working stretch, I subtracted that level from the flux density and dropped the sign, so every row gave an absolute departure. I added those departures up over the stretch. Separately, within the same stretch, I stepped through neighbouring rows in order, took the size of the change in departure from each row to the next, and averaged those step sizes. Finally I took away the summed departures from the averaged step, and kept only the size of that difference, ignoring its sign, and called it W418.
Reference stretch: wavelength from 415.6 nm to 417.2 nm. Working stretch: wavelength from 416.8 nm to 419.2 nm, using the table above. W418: 30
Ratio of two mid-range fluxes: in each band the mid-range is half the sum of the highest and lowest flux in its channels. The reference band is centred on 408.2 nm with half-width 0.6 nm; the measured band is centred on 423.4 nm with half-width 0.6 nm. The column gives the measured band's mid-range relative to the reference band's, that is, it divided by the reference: 1.25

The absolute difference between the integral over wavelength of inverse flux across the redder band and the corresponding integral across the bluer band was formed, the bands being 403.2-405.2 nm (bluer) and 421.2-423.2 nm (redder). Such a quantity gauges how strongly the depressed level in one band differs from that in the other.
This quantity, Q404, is 0.0063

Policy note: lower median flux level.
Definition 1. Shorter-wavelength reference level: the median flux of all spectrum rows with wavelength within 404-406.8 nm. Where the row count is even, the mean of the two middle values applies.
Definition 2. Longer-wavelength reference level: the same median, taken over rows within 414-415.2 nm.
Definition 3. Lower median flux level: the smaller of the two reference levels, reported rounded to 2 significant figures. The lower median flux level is 94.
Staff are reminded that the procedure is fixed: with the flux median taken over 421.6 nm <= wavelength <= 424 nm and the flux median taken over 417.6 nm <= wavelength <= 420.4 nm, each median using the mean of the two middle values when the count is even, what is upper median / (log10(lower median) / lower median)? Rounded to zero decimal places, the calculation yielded 7802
